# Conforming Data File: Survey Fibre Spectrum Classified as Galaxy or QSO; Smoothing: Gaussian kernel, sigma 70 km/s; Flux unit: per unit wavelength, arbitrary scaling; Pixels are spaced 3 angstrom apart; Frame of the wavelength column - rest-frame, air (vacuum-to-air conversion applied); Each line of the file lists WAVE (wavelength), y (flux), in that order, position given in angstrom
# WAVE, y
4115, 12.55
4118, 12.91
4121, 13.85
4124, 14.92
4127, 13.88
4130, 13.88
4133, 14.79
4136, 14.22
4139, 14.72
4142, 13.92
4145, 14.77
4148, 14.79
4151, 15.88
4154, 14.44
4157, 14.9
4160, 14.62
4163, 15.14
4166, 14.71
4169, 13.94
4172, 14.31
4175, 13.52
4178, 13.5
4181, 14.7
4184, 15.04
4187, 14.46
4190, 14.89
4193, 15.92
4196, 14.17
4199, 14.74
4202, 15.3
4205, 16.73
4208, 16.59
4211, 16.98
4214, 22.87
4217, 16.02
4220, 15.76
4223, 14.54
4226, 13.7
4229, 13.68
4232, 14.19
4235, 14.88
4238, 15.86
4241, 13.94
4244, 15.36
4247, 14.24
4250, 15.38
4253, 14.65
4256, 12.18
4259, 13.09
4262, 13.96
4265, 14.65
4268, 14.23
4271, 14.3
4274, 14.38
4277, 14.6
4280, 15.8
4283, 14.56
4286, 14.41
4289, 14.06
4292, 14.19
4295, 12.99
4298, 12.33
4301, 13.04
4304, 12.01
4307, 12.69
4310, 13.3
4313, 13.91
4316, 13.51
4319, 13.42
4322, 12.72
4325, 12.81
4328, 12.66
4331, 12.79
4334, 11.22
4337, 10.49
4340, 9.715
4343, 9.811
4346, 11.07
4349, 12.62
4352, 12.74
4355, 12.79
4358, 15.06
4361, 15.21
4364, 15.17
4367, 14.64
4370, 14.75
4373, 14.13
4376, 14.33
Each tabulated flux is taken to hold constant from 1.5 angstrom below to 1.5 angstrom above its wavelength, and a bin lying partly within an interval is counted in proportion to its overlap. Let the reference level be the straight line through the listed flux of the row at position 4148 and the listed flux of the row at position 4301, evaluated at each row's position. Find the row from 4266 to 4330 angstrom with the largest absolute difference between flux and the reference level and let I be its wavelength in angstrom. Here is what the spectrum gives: 4280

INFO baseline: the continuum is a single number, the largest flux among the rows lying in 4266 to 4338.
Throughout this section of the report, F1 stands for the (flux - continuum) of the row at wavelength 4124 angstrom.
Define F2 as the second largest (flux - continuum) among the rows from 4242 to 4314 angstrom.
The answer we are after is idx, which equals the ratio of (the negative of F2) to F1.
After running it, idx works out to -0.5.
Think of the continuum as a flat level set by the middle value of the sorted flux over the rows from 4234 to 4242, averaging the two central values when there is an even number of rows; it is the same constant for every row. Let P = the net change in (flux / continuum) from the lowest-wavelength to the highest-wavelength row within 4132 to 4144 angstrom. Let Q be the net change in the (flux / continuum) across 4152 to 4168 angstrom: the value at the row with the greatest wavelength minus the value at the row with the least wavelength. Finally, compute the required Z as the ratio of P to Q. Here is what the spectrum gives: -3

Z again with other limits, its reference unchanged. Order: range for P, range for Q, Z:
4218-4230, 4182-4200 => 7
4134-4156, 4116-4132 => 0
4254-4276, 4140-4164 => 2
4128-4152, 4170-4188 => 13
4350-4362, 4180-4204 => 4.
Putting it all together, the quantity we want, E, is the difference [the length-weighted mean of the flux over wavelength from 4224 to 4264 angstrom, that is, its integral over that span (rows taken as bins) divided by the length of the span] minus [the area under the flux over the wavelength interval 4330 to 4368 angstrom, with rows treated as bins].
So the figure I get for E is -462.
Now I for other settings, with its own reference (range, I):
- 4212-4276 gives 4214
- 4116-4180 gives 4118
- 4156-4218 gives 4214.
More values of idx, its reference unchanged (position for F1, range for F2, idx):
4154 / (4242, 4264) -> -0.3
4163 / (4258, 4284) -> -1.7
